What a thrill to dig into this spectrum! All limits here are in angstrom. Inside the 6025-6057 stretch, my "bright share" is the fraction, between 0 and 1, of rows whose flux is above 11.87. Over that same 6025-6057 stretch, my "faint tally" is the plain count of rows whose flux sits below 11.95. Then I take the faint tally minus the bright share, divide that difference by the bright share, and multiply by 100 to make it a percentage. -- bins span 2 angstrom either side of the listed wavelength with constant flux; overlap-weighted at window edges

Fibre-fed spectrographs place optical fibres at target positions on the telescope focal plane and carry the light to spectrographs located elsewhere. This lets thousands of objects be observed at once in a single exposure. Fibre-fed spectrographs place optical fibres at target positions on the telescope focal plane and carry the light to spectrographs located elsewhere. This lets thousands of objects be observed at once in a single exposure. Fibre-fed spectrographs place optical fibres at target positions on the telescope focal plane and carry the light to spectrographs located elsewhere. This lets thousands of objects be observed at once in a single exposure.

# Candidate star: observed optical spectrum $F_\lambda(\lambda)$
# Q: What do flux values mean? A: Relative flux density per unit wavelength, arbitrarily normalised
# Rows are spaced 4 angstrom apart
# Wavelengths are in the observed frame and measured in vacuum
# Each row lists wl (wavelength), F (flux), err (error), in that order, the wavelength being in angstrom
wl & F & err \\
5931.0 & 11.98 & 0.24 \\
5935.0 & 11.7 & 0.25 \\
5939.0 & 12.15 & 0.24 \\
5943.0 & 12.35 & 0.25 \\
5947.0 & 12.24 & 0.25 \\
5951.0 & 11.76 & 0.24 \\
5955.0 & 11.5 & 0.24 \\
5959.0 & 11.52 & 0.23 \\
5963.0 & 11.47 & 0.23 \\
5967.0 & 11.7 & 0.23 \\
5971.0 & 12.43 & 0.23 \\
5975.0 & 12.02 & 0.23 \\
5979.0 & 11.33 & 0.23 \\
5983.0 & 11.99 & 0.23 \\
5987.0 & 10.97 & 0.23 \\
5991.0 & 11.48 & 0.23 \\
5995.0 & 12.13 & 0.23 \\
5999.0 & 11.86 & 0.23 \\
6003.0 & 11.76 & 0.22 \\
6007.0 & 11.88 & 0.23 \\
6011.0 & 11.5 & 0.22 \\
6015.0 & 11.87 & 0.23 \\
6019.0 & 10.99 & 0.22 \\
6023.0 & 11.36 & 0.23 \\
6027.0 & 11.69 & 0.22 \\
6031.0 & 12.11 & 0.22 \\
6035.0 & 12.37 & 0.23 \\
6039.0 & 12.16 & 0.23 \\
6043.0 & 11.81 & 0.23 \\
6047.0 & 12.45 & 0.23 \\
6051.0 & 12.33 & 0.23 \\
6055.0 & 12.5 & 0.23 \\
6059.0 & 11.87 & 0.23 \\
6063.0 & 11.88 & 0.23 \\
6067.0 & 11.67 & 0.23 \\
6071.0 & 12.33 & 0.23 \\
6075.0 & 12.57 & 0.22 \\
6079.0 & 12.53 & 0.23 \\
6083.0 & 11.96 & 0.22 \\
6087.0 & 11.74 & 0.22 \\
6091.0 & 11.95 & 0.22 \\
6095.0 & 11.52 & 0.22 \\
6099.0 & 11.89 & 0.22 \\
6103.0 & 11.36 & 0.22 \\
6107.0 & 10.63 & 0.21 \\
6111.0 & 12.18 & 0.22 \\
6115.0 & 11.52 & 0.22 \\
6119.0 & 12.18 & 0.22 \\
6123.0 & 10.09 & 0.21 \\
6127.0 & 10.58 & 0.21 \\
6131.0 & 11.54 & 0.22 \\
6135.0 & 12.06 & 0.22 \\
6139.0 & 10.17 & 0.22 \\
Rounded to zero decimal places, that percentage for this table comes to 167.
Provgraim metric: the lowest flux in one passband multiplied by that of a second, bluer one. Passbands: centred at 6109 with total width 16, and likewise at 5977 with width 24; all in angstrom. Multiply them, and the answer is 117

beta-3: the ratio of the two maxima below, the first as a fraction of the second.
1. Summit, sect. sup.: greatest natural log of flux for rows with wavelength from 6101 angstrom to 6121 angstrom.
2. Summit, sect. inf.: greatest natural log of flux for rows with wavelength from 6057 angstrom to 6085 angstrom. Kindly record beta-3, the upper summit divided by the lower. 0.99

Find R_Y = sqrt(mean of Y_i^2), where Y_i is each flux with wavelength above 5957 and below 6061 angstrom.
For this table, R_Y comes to 11.8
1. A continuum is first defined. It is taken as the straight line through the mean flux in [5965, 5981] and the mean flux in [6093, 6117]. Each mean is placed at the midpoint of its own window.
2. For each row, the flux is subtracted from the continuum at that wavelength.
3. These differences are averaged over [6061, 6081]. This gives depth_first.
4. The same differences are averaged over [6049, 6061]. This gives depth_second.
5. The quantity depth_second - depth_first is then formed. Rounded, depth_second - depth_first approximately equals 0.01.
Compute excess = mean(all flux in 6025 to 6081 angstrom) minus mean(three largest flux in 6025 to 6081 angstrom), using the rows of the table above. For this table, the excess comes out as -0.371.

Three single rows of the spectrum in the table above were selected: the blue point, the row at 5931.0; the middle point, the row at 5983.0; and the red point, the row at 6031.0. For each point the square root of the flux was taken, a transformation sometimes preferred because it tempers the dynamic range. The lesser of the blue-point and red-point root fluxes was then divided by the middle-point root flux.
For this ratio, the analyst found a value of 1.00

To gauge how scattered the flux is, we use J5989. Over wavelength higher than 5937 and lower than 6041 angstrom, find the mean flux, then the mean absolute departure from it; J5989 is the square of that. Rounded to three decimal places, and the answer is 0.108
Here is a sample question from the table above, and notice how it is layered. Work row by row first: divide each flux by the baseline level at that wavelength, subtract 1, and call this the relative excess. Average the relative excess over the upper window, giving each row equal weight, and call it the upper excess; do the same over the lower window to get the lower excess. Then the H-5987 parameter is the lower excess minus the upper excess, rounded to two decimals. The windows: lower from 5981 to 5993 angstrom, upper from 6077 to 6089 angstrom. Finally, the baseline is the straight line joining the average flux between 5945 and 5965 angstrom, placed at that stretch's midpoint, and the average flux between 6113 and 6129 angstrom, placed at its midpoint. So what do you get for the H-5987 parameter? -0.08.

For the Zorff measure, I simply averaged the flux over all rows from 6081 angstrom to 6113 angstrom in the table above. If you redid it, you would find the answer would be 11.65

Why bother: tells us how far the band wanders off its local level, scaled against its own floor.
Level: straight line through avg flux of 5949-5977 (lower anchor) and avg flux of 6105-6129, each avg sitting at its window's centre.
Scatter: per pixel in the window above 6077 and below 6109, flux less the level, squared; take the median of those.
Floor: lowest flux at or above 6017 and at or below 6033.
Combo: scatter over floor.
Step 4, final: 0.034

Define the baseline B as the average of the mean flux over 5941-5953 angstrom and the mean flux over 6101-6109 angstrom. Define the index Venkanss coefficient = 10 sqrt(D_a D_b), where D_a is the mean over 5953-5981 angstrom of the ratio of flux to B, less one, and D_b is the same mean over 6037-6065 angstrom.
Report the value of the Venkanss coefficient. 0.26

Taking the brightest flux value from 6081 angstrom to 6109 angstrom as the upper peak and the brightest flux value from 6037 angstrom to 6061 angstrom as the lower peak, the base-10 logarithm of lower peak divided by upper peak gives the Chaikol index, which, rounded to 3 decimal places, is 0.019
